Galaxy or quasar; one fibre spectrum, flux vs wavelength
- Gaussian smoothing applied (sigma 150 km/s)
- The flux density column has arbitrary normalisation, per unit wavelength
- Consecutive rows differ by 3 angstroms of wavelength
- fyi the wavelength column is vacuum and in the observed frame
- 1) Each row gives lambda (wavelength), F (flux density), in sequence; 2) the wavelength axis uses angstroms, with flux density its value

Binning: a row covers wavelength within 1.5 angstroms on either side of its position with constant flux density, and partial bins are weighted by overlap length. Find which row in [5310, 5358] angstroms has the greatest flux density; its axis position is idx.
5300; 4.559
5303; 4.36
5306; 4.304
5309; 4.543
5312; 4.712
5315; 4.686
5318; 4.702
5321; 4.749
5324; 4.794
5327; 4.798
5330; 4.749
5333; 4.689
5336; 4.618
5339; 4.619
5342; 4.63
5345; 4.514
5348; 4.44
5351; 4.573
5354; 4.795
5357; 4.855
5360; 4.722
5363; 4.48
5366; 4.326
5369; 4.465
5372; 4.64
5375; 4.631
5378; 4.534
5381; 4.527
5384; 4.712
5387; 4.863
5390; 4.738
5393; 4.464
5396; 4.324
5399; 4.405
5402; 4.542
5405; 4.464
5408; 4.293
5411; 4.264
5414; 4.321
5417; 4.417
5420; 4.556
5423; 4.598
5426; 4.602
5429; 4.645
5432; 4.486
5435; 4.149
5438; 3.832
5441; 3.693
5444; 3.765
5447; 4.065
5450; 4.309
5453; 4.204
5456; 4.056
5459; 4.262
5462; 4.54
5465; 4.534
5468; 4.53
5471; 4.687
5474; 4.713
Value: 5357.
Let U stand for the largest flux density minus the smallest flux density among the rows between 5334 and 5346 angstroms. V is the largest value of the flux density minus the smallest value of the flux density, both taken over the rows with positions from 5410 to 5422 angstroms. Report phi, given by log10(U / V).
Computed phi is -0.40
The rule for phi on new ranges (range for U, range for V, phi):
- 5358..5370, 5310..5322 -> 0.80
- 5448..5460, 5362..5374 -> -0.09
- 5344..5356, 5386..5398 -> -0.18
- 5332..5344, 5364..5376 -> -0.65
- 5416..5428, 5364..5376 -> -0.23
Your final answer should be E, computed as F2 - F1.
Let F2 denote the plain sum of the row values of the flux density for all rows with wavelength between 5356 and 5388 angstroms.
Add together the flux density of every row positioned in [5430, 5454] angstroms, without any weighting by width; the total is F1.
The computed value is 18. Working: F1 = 33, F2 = 51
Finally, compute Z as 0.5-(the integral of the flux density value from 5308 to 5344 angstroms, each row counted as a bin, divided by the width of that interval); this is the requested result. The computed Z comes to -4.2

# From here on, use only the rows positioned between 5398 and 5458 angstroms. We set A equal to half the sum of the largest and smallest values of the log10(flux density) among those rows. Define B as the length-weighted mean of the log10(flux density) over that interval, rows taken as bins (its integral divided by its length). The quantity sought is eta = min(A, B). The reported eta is 0.617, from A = 0.617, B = 0.631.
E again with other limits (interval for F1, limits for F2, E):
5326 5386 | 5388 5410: -61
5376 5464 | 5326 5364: -66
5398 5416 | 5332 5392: 66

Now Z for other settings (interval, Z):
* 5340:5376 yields -4.1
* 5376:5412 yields -4.0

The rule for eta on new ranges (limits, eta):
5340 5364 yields 0.665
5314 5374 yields 0.661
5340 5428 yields 0.657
